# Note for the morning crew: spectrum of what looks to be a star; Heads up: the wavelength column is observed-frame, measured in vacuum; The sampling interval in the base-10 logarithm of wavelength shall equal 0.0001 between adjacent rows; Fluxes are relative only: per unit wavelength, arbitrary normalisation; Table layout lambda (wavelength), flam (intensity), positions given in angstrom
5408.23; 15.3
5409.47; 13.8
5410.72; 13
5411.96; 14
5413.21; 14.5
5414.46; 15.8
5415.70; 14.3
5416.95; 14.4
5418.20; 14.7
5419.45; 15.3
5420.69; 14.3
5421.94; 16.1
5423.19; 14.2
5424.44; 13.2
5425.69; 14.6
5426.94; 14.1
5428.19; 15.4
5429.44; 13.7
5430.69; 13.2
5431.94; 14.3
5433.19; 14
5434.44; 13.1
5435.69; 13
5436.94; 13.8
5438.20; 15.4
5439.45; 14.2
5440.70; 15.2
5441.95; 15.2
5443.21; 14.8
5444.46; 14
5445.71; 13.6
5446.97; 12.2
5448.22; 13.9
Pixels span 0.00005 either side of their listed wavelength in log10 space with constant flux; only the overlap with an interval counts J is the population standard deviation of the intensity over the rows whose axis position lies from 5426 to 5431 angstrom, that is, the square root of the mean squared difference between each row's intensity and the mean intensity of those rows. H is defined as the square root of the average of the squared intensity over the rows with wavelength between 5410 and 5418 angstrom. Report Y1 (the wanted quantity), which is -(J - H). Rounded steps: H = 14.4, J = 0.82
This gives 13.5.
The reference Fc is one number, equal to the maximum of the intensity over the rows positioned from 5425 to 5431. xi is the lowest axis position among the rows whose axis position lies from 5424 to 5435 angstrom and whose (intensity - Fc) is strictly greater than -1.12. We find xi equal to 5425.69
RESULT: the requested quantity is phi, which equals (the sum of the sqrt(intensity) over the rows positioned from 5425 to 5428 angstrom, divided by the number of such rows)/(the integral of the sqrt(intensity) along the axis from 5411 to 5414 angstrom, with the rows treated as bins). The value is 0.335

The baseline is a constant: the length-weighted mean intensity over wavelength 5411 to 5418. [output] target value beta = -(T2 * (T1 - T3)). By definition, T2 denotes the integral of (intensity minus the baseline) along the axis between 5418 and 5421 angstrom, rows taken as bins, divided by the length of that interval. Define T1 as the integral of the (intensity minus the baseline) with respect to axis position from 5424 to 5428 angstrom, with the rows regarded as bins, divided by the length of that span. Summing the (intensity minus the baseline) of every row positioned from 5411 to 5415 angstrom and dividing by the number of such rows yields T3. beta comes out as 0.18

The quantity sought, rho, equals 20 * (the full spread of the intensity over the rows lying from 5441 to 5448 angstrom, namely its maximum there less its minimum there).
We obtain 60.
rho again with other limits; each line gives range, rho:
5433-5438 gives 20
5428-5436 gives 48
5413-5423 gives 36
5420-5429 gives 58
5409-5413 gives 20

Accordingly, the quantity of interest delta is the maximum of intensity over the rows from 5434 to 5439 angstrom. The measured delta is 15.4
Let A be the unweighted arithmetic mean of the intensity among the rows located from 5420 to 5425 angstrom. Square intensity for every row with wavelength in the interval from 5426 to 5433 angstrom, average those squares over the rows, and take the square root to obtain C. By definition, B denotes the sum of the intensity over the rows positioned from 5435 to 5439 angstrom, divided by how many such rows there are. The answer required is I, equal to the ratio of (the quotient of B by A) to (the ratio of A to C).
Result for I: 0.95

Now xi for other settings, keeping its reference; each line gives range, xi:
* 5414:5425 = 5414.46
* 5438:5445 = 5438.20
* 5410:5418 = 5413.21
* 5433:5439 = 5438.20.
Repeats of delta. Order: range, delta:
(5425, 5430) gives 15.4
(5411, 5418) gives 15.8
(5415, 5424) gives 16.1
